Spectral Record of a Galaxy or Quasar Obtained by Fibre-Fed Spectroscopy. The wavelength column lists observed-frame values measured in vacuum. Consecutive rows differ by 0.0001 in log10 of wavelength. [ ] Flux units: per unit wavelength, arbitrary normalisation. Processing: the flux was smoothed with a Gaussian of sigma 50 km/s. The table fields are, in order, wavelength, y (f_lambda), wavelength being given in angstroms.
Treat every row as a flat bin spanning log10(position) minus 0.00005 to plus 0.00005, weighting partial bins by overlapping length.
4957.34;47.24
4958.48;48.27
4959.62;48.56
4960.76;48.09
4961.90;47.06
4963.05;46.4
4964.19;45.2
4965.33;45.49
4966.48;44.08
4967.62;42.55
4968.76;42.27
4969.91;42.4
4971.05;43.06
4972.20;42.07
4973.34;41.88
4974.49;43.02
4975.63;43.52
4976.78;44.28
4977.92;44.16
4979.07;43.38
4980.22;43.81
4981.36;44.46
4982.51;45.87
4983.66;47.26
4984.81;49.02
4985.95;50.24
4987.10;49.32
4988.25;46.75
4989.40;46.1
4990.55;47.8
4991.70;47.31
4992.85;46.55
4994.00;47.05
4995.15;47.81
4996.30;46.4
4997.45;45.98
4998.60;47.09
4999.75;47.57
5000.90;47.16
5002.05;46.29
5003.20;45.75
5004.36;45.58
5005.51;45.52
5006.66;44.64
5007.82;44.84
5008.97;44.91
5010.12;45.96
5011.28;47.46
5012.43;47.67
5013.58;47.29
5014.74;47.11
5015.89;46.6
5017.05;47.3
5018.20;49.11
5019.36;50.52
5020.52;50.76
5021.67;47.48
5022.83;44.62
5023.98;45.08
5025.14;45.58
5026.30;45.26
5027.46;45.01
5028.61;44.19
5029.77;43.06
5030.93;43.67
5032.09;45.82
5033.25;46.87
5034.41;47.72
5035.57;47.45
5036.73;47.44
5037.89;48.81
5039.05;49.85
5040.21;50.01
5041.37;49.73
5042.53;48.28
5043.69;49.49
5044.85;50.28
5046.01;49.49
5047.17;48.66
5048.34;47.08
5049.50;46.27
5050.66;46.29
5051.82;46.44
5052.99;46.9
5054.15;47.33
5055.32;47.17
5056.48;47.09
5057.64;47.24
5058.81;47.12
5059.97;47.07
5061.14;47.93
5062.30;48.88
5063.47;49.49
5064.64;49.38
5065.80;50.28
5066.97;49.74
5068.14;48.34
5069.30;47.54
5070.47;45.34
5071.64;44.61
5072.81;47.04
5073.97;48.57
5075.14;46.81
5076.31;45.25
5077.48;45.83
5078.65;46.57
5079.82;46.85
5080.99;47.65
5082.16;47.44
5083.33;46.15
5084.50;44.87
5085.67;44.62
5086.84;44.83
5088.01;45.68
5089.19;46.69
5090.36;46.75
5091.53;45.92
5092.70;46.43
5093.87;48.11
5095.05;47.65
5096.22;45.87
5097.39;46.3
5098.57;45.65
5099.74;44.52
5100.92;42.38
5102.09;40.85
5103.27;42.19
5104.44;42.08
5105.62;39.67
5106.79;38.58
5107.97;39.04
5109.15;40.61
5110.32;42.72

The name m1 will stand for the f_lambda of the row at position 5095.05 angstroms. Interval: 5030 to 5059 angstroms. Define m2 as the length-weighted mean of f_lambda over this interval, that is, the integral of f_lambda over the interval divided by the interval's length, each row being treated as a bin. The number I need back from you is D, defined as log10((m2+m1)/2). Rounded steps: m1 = 47.65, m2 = 47.6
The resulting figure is 1.68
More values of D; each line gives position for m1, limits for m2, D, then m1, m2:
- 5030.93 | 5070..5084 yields 1.65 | 43.67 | 46.5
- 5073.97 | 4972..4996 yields 1.67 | 48.57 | 45.9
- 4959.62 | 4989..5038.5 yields 1.68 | 48.56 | 46.6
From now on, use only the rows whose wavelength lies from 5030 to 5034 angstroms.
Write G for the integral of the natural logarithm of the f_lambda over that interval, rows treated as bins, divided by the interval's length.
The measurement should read 3.81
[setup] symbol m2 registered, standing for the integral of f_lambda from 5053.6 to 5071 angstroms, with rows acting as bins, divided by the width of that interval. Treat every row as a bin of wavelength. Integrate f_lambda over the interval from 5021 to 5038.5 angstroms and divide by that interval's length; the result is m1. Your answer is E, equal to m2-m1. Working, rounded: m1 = 45.91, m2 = 48.0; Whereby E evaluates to 2.1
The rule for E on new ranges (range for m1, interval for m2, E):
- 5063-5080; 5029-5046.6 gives 0.4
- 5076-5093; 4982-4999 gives 1.3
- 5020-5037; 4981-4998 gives 1.3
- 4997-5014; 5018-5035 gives 0.0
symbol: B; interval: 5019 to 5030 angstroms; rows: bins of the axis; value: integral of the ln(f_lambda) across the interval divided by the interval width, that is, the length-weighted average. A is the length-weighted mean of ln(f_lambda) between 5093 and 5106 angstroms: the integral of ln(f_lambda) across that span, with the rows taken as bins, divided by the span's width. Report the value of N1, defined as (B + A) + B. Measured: 11.5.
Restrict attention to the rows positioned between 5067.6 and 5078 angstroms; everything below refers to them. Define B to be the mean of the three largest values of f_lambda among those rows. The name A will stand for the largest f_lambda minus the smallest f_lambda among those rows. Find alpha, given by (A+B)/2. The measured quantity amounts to 26.1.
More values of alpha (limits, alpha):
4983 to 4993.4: 26.8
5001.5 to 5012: 24.7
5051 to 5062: 24.5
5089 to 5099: 25.0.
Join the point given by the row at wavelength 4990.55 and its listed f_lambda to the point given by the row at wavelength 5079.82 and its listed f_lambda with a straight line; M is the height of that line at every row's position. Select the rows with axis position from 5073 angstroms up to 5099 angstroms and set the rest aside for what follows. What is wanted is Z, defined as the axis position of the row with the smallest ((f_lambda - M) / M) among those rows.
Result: 5085.67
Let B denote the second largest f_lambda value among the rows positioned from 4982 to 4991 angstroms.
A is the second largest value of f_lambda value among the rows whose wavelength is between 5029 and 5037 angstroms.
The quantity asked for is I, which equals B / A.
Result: 1.04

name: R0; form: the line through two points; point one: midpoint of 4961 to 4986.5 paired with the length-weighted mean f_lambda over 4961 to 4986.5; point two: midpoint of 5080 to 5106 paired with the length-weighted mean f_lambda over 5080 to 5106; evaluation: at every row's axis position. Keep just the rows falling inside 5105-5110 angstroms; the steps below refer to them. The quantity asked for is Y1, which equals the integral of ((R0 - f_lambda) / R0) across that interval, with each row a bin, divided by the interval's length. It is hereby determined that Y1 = 0.12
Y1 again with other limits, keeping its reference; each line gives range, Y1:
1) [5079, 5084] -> -0.04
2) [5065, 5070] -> -0.09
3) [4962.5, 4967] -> -0.02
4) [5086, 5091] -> -0.02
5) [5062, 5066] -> -0.10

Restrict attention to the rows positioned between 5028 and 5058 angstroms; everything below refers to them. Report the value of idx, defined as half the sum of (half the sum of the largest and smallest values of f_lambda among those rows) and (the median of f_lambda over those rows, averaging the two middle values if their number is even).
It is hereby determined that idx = 47.0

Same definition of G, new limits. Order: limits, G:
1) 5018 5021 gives 3.91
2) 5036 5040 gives 3.89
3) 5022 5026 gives 3.81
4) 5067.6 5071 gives 3.86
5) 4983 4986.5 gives 3.89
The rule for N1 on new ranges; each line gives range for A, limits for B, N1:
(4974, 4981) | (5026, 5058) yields 11.5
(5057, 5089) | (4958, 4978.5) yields 11.4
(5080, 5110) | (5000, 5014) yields 11.5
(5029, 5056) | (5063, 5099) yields 11.6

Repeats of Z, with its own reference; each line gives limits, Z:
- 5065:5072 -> 5071.64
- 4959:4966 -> 4964.19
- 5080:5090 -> 5085.67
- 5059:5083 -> 5071.64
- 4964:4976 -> 4973.34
